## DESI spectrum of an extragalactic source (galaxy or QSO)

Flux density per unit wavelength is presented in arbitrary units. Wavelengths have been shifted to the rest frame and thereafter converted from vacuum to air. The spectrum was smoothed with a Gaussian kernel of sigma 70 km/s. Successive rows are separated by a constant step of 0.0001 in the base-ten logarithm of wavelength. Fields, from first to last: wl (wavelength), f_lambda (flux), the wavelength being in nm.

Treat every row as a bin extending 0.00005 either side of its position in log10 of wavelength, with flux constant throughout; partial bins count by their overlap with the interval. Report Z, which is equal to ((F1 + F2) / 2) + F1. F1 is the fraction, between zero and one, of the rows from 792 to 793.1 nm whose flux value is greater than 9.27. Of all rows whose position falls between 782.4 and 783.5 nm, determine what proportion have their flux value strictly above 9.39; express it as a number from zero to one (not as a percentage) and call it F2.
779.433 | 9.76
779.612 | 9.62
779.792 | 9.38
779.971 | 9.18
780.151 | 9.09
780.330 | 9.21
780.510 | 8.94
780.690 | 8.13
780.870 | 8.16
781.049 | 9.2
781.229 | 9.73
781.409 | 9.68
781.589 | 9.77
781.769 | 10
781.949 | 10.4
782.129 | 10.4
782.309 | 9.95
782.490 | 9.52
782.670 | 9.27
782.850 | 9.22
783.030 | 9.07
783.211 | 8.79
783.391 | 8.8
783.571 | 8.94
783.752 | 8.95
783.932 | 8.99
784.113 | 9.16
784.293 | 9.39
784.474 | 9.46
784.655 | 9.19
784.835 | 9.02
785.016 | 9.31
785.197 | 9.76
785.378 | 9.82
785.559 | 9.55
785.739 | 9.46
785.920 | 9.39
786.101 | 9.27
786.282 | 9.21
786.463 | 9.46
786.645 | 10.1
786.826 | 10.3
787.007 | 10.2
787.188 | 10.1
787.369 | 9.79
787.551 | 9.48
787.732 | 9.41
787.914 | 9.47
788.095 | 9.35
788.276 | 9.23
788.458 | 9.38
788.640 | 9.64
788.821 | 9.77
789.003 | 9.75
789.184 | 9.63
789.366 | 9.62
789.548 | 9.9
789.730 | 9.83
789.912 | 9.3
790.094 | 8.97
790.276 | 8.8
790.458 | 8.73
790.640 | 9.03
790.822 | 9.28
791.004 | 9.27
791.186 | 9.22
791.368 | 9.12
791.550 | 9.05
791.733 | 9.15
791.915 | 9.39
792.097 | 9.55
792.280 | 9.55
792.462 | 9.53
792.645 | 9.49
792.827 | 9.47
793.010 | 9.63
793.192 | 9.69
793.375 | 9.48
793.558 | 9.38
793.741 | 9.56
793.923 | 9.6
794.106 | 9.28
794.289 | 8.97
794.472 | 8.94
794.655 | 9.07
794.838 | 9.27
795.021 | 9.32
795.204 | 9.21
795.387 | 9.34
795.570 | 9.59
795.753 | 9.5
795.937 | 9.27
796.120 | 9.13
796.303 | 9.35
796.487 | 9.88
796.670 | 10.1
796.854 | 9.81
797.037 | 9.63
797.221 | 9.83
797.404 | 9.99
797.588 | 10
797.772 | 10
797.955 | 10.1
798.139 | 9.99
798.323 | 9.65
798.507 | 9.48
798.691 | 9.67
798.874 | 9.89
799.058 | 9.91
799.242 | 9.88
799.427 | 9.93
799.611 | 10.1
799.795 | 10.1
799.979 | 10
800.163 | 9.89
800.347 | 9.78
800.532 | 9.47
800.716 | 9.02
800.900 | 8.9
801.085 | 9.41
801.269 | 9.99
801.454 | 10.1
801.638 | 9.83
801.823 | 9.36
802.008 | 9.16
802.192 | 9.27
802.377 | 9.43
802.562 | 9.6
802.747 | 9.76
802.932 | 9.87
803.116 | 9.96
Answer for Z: 1.58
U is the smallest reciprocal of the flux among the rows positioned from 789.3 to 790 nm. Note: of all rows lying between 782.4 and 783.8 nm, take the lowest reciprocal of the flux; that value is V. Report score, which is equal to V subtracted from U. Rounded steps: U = 0.101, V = 0.105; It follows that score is -0.004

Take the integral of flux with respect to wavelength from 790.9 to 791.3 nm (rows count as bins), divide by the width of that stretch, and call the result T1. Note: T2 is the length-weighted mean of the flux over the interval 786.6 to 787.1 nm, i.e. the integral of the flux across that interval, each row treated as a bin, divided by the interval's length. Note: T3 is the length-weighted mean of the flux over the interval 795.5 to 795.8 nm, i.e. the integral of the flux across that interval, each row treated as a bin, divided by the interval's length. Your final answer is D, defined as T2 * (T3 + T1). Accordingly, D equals 192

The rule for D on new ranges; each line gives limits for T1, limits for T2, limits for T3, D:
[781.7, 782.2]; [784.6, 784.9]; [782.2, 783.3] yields 179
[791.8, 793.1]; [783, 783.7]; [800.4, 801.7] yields 169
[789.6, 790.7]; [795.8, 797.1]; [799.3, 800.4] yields 183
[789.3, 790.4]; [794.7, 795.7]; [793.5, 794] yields 177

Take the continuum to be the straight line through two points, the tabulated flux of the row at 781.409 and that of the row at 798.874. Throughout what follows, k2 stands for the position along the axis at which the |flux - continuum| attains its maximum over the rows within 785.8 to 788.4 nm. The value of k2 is 786.826 nm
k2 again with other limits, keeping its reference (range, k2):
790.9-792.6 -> 791.550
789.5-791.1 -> 790.458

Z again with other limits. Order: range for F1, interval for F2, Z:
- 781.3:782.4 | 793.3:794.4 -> 1.75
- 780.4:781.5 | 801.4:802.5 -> 0.75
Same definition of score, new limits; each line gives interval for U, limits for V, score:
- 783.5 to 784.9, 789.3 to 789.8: 0.005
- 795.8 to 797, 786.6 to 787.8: 0.002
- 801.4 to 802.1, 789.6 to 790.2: -0.003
